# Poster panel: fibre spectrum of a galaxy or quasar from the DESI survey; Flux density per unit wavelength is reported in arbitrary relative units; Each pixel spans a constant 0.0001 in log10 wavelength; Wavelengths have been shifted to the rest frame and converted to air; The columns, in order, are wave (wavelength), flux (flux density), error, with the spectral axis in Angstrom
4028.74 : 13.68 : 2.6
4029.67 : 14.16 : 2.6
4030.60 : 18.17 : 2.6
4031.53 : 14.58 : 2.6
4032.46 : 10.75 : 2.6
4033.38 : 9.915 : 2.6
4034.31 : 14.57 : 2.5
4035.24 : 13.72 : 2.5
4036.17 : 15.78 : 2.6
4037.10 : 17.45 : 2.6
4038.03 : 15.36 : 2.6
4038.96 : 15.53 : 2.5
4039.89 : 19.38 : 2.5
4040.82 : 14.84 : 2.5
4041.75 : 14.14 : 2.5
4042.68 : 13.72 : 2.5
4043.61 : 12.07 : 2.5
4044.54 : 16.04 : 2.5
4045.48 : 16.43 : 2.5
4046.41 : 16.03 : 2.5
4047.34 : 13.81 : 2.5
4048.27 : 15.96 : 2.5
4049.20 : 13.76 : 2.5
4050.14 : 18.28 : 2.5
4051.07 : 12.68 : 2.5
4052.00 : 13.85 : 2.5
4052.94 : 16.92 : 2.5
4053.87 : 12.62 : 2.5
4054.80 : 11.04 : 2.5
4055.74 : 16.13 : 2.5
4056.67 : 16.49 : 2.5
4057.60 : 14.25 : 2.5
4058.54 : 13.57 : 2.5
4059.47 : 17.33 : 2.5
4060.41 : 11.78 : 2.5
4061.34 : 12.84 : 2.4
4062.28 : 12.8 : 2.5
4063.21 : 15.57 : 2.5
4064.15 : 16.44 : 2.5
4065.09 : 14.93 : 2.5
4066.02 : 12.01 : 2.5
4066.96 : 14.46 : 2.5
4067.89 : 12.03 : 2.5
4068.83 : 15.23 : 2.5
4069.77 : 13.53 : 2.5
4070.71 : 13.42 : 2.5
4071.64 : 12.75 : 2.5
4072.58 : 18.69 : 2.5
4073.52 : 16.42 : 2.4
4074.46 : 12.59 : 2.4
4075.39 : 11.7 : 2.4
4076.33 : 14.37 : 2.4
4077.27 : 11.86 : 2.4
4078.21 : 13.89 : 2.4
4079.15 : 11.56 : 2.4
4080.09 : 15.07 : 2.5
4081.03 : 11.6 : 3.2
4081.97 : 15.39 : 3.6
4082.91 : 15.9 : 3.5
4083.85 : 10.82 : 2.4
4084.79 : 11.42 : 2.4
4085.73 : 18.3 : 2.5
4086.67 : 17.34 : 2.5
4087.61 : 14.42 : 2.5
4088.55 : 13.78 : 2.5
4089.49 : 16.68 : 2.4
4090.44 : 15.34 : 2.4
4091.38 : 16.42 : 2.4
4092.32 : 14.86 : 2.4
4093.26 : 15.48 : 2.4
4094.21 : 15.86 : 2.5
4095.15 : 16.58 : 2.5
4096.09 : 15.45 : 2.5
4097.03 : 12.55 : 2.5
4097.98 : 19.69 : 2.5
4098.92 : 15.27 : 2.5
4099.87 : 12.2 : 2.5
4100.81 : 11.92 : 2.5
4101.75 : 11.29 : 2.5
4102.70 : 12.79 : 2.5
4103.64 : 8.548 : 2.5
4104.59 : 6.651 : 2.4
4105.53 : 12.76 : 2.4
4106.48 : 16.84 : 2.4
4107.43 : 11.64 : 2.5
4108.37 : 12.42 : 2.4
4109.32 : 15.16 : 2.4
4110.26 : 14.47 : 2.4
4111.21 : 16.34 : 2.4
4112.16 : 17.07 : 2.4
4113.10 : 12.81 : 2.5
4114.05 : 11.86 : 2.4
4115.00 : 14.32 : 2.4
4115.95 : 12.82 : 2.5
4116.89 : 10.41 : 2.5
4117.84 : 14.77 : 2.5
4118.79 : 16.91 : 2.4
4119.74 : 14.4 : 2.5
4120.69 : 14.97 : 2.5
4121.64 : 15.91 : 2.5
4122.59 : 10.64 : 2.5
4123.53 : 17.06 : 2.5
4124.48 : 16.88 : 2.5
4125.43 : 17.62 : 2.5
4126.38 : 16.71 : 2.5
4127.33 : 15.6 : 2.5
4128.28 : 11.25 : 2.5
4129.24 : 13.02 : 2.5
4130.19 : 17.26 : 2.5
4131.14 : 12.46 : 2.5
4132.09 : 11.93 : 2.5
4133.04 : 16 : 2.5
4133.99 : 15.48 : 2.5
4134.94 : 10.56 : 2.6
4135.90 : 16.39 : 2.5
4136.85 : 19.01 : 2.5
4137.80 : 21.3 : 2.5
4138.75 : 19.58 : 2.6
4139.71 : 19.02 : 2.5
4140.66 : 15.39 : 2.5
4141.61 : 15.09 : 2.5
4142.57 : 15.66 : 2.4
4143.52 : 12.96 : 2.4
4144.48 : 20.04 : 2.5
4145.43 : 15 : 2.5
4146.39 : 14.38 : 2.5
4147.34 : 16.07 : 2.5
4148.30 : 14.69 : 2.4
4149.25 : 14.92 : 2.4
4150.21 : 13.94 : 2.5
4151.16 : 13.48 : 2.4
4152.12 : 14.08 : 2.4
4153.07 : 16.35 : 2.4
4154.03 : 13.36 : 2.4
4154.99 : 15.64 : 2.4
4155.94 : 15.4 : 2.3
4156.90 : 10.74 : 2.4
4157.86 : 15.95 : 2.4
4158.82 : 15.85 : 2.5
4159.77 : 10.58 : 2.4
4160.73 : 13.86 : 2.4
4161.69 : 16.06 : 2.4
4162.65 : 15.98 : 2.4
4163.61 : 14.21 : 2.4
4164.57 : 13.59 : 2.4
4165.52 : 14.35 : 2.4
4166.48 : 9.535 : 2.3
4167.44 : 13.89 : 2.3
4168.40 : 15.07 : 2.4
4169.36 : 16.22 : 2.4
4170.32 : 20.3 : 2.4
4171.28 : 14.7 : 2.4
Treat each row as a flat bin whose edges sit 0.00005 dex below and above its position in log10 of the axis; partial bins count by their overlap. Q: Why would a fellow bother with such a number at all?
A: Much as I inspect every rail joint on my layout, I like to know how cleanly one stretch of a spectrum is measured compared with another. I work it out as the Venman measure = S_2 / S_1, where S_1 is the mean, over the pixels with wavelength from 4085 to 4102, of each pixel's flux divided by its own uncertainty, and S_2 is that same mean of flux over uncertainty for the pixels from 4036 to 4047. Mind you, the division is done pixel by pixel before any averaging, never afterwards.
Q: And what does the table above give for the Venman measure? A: 1.00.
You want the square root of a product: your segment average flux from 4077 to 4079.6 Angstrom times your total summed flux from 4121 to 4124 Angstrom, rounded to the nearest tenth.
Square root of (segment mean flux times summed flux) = 23.3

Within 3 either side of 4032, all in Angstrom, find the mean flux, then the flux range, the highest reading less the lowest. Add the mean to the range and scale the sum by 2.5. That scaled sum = 54.9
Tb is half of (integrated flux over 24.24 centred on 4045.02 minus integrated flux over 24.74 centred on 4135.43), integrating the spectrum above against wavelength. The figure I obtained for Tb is -16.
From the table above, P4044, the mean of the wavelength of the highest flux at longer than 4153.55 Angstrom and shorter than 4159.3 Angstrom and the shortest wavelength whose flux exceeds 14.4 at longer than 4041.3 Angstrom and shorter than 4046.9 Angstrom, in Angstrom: 4101.2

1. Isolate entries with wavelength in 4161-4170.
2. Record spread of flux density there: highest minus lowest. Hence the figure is 6.7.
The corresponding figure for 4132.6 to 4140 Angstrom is 10.7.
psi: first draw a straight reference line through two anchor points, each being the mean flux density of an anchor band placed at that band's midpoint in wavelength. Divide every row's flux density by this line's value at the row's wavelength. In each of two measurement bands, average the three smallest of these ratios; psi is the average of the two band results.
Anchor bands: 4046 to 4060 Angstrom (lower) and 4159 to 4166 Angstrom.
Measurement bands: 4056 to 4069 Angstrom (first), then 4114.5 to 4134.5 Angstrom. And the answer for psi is 0.78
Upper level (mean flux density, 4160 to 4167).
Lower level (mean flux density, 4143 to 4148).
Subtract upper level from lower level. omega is 2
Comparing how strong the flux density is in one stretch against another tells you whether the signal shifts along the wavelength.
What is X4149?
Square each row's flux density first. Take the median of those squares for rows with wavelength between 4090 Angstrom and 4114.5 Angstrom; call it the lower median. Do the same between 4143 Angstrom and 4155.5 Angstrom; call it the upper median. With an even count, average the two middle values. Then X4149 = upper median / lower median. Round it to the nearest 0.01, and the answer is 1.00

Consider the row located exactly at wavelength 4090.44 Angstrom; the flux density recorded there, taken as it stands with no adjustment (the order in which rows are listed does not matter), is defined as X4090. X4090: 15.34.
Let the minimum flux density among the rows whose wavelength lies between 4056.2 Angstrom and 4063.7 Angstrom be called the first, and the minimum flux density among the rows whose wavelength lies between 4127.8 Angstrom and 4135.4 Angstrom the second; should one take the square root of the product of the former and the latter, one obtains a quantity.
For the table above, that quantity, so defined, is 11.2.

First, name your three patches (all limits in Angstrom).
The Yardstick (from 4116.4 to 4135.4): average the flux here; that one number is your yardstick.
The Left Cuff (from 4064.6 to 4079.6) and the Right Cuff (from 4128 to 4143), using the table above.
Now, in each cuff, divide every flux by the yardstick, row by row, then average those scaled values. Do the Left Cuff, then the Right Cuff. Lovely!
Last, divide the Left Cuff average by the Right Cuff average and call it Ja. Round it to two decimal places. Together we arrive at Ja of 0.88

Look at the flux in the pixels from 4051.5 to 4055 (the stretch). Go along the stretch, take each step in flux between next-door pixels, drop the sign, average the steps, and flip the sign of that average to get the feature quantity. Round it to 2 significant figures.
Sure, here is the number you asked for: -3.0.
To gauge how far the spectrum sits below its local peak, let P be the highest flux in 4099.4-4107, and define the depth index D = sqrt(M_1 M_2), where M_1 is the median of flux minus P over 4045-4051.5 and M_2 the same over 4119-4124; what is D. 1.3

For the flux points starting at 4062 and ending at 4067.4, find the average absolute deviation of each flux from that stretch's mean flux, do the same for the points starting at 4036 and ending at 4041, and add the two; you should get 2.7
